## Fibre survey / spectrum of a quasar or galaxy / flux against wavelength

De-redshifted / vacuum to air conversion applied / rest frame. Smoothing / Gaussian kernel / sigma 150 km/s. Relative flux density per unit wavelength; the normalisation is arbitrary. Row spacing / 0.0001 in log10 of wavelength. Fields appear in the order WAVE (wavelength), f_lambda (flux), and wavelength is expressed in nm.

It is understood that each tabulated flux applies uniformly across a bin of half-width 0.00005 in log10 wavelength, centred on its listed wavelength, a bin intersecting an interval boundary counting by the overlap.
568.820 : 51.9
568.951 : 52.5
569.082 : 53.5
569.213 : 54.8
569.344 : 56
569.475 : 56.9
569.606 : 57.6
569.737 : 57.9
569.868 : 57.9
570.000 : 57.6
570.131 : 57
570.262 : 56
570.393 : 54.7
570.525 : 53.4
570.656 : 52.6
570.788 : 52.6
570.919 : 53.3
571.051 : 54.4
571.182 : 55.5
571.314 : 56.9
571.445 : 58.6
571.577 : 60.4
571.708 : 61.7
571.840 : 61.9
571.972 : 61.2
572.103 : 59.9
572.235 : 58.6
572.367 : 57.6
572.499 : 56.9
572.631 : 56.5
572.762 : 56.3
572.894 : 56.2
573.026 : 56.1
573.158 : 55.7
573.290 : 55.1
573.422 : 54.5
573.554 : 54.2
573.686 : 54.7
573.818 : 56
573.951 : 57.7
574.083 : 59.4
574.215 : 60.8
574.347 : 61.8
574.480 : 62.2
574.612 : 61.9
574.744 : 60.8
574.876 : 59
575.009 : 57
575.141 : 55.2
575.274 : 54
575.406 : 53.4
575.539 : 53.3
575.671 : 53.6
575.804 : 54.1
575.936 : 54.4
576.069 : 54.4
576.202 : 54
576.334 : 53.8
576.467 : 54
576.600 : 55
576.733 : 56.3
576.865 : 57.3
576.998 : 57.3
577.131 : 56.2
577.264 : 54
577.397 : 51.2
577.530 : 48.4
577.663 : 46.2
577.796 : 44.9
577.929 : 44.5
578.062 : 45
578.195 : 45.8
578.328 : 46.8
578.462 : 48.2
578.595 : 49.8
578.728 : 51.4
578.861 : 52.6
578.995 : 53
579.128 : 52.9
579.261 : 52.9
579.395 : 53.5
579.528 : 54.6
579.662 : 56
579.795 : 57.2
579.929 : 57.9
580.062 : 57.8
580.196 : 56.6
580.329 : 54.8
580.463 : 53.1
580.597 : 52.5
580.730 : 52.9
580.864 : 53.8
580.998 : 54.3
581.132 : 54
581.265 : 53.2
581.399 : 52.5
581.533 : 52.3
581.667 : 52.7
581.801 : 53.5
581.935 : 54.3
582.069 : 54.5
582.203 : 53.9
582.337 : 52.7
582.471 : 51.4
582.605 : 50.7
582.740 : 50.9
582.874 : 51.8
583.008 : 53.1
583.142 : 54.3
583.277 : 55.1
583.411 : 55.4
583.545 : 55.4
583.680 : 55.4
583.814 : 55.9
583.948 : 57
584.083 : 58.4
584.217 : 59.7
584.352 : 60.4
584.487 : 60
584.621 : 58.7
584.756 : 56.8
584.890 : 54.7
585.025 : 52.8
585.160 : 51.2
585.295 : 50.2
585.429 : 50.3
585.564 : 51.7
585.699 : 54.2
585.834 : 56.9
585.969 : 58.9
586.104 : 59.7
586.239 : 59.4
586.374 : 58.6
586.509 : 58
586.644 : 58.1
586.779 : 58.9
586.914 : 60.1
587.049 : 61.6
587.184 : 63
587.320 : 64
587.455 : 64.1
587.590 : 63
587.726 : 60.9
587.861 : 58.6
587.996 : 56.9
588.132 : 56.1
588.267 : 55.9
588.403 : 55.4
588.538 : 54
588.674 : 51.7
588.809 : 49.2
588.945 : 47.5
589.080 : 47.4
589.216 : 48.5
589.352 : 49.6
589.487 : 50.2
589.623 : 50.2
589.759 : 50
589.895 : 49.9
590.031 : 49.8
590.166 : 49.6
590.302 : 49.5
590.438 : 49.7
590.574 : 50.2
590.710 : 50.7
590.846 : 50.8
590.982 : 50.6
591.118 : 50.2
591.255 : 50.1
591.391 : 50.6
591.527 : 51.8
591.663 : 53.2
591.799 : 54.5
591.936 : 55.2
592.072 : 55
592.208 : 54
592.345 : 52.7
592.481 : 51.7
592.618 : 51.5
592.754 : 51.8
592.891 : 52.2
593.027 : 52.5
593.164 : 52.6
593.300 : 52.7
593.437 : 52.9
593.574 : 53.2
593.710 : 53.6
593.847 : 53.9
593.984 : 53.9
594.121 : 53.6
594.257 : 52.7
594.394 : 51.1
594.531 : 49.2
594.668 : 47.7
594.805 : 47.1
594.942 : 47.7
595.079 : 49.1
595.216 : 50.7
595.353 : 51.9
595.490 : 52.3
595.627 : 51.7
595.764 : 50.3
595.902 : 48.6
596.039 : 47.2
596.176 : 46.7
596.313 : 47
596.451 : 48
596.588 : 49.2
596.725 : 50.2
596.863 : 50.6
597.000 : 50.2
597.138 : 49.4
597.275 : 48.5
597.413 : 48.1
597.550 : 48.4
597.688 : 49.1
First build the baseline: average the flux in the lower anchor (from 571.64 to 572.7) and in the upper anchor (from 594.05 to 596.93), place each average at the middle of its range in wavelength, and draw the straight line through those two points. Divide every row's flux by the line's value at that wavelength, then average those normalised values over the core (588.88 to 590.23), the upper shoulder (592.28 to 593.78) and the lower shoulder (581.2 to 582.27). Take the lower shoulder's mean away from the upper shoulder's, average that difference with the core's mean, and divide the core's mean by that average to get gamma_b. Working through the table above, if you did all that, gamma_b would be 1.86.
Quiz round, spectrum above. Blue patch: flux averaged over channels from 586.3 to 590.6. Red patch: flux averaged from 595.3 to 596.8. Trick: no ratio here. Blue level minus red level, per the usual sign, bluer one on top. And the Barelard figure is 5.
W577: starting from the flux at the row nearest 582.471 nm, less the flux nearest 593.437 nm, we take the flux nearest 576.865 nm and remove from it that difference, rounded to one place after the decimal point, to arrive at 58.8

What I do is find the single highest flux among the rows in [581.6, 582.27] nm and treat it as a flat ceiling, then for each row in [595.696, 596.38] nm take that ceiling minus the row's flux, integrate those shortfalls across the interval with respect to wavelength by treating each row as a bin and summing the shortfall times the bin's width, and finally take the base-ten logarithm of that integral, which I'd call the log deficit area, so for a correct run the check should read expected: 0.65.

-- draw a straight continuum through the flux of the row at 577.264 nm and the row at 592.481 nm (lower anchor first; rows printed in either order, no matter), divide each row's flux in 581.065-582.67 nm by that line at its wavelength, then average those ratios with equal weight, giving 0.99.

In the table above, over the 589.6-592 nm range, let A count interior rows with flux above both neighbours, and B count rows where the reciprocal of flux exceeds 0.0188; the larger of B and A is 15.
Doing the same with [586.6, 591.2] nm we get 19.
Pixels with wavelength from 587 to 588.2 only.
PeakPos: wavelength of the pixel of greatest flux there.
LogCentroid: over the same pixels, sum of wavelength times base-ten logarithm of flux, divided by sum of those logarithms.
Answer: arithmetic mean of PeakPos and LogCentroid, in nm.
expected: 587.52 nm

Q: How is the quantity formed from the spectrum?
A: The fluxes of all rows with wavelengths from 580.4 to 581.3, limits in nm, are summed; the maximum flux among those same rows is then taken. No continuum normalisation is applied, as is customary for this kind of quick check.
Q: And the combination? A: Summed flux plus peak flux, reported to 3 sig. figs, 428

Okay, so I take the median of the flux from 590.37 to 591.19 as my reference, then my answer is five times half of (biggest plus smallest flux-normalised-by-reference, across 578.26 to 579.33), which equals 5.0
